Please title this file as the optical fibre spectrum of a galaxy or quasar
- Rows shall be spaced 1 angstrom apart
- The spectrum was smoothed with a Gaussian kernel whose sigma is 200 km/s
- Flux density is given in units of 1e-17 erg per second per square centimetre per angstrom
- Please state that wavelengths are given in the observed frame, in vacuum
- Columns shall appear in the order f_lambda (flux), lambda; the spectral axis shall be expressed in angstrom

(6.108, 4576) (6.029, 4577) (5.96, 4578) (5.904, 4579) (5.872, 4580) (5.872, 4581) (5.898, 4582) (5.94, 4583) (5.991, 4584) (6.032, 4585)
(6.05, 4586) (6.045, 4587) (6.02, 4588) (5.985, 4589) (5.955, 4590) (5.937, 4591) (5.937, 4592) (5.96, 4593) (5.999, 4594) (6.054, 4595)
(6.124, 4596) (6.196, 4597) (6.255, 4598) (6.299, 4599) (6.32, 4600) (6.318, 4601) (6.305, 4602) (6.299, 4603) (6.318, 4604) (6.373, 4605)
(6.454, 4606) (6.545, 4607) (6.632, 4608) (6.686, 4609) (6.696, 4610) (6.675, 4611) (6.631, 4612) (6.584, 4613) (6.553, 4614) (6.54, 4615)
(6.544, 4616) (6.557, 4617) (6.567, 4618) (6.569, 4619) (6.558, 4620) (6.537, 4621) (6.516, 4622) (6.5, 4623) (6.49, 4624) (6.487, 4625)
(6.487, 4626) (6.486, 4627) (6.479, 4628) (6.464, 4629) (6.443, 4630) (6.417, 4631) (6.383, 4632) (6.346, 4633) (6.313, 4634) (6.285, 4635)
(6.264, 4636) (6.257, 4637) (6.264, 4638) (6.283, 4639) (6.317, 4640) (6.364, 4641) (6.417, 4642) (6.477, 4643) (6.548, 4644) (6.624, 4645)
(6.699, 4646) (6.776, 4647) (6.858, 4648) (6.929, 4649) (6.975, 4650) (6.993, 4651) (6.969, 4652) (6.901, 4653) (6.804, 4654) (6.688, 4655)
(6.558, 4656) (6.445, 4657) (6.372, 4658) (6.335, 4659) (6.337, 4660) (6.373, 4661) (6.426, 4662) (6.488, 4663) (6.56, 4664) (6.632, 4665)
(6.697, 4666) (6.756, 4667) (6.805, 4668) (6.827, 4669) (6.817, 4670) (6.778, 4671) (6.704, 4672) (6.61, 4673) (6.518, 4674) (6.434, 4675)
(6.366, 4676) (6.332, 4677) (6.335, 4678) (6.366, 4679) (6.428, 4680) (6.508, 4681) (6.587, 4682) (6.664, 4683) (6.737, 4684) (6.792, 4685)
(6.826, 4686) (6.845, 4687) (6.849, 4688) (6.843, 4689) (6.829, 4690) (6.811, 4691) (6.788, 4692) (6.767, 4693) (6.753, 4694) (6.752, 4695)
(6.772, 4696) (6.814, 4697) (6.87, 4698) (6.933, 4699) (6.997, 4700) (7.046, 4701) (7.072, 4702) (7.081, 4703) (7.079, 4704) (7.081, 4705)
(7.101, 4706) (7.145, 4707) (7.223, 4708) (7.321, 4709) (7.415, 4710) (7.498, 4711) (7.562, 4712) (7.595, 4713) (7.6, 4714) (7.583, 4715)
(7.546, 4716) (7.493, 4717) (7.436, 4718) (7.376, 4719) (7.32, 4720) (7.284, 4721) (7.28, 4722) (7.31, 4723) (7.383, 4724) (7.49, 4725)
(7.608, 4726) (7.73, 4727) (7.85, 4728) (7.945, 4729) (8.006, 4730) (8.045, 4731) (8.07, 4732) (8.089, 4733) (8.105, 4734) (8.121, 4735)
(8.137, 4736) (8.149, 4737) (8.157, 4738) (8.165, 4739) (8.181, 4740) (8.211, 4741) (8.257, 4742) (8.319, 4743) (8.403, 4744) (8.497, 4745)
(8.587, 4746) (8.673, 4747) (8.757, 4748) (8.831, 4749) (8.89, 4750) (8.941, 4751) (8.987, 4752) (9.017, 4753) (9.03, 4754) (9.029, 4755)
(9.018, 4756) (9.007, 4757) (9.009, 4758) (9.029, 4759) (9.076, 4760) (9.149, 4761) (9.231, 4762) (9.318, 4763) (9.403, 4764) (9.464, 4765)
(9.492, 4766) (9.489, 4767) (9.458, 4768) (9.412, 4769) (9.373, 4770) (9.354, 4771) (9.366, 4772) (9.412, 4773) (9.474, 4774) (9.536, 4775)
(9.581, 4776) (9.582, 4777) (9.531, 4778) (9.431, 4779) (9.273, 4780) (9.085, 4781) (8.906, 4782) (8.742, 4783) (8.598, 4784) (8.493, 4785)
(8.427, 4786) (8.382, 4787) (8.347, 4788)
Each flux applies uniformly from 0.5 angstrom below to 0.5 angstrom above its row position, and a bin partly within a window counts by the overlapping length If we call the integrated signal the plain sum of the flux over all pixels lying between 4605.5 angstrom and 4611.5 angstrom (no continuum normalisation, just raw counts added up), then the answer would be 40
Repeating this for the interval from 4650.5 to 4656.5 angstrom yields 41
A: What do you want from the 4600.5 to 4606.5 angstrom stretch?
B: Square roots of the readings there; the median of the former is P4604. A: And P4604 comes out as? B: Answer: 2.51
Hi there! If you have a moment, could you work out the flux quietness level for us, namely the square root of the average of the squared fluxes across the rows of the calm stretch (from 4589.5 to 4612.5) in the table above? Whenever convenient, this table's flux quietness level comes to 6.3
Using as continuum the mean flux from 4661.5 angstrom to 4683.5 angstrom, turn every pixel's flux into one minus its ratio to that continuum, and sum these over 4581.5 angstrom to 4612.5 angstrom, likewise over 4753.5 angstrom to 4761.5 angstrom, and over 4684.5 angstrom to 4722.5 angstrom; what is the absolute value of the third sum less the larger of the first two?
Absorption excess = 5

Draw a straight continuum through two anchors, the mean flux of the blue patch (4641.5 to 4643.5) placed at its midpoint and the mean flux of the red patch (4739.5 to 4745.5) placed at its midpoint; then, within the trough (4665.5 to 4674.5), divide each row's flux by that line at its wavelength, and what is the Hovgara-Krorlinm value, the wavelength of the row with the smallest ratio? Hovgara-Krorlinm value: 4674 angstrom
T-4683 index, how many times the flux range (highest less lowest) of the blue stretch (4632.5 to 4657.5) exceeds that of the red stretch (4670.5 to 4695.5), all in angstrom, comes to 1.4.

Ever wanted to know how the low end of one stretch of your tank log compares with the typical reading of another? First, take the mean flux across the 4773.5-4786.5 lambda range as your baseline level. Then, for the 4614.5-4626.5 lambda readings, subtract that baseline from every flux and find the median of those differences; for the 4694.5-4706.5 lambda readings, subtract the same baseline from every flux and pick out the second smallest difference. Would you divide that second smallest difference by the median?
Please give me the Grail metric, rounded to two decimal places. 0.91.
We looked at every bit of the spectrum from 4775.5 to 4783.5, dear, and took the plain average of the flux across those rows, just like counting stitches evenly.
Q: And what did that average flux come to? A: 9.3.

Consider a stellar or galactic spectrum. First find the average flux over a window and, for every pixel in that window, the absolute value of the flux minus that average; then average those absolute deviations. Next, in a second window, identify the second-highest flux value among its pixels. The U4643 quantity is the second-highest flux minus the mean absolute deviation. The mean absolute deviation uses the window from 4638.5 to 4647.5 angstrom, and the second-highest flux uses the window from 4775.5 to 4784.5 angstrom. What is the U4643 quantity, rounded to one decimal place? 9.4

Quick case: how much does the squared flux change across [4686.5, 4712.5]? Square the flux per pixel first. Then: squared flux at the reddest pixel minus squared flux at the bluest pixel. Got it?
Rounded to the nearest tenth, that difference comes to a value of 10.3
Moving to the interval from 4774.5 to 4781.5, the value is -8.4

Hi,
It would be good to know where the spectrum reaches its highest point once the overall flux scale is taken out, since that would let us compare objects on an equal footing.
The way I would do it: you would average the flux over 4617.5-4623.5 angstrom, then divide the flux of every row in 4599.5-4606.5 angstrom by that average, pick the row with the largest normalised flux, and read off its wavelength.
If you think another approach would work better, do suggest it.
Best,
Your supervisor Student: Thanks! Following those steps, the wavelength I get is 4606 angstrom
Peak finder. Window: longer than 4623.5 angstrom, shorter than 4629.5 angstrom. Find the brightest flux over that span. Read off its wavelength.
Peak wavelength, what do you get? 4624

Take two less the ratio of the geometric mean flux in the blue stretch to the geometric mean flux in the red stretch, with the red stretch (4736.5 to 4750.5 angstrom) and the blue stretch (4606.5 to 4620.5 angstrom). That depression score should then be 1.22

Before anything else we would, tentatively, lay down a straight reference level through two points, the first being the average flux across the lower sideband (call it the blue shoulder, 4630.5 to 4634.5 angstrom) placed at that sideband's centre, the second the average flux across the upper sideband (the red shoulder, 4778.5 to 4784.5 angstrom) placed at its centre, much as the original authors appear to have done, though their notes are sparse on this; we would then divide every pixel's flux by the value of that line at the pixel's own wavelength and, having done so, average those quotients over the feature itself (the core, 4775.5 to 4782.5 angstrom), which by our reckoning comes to 1.04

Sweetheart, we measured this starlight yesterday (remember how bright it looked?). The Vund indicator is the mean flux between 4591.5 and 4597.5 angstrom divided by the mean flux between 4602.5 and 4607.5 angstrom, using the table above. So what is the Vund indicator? 0.94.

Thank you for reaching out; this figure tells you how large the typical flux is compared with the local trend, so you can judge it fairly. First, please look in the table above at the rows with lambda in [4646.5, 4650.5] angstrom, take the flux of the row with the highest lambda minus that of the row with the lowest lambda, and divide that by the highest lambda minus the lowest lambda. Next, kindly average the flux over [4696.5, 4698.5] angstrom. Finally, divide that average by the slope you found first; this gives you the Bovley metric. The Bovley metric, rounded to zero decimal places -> 103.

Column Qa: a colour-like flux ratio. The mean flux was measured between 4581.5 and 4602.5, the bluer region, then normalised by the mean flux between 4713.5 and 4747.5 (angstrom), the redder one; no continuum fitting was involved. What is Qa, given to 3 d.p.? 0.770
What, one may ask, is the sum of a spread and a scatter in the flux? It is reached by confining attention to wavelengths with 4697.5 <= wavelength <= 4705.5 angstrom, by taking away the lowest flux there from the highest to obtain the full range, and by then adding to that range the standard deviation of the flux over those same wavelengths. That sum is 0.29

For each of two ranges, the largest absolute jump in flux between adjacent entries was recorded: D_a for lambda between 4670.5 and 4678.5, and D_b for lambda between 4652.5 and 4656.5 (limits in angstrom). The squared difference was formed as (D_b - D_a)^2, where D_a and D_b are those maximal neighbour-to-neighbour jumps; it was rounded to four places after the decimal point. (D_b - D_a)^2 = 0.0013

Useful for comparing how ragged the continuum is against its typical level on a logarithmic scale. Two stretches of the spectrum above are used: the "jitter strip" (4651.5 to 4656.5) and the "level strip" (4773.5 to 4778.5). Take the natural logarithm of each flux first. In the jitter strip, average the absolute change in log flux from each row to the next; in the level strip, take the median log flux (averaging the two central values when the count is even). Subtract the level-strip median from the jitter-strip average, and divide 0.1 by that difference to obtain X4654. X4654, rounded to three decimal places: -0.045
